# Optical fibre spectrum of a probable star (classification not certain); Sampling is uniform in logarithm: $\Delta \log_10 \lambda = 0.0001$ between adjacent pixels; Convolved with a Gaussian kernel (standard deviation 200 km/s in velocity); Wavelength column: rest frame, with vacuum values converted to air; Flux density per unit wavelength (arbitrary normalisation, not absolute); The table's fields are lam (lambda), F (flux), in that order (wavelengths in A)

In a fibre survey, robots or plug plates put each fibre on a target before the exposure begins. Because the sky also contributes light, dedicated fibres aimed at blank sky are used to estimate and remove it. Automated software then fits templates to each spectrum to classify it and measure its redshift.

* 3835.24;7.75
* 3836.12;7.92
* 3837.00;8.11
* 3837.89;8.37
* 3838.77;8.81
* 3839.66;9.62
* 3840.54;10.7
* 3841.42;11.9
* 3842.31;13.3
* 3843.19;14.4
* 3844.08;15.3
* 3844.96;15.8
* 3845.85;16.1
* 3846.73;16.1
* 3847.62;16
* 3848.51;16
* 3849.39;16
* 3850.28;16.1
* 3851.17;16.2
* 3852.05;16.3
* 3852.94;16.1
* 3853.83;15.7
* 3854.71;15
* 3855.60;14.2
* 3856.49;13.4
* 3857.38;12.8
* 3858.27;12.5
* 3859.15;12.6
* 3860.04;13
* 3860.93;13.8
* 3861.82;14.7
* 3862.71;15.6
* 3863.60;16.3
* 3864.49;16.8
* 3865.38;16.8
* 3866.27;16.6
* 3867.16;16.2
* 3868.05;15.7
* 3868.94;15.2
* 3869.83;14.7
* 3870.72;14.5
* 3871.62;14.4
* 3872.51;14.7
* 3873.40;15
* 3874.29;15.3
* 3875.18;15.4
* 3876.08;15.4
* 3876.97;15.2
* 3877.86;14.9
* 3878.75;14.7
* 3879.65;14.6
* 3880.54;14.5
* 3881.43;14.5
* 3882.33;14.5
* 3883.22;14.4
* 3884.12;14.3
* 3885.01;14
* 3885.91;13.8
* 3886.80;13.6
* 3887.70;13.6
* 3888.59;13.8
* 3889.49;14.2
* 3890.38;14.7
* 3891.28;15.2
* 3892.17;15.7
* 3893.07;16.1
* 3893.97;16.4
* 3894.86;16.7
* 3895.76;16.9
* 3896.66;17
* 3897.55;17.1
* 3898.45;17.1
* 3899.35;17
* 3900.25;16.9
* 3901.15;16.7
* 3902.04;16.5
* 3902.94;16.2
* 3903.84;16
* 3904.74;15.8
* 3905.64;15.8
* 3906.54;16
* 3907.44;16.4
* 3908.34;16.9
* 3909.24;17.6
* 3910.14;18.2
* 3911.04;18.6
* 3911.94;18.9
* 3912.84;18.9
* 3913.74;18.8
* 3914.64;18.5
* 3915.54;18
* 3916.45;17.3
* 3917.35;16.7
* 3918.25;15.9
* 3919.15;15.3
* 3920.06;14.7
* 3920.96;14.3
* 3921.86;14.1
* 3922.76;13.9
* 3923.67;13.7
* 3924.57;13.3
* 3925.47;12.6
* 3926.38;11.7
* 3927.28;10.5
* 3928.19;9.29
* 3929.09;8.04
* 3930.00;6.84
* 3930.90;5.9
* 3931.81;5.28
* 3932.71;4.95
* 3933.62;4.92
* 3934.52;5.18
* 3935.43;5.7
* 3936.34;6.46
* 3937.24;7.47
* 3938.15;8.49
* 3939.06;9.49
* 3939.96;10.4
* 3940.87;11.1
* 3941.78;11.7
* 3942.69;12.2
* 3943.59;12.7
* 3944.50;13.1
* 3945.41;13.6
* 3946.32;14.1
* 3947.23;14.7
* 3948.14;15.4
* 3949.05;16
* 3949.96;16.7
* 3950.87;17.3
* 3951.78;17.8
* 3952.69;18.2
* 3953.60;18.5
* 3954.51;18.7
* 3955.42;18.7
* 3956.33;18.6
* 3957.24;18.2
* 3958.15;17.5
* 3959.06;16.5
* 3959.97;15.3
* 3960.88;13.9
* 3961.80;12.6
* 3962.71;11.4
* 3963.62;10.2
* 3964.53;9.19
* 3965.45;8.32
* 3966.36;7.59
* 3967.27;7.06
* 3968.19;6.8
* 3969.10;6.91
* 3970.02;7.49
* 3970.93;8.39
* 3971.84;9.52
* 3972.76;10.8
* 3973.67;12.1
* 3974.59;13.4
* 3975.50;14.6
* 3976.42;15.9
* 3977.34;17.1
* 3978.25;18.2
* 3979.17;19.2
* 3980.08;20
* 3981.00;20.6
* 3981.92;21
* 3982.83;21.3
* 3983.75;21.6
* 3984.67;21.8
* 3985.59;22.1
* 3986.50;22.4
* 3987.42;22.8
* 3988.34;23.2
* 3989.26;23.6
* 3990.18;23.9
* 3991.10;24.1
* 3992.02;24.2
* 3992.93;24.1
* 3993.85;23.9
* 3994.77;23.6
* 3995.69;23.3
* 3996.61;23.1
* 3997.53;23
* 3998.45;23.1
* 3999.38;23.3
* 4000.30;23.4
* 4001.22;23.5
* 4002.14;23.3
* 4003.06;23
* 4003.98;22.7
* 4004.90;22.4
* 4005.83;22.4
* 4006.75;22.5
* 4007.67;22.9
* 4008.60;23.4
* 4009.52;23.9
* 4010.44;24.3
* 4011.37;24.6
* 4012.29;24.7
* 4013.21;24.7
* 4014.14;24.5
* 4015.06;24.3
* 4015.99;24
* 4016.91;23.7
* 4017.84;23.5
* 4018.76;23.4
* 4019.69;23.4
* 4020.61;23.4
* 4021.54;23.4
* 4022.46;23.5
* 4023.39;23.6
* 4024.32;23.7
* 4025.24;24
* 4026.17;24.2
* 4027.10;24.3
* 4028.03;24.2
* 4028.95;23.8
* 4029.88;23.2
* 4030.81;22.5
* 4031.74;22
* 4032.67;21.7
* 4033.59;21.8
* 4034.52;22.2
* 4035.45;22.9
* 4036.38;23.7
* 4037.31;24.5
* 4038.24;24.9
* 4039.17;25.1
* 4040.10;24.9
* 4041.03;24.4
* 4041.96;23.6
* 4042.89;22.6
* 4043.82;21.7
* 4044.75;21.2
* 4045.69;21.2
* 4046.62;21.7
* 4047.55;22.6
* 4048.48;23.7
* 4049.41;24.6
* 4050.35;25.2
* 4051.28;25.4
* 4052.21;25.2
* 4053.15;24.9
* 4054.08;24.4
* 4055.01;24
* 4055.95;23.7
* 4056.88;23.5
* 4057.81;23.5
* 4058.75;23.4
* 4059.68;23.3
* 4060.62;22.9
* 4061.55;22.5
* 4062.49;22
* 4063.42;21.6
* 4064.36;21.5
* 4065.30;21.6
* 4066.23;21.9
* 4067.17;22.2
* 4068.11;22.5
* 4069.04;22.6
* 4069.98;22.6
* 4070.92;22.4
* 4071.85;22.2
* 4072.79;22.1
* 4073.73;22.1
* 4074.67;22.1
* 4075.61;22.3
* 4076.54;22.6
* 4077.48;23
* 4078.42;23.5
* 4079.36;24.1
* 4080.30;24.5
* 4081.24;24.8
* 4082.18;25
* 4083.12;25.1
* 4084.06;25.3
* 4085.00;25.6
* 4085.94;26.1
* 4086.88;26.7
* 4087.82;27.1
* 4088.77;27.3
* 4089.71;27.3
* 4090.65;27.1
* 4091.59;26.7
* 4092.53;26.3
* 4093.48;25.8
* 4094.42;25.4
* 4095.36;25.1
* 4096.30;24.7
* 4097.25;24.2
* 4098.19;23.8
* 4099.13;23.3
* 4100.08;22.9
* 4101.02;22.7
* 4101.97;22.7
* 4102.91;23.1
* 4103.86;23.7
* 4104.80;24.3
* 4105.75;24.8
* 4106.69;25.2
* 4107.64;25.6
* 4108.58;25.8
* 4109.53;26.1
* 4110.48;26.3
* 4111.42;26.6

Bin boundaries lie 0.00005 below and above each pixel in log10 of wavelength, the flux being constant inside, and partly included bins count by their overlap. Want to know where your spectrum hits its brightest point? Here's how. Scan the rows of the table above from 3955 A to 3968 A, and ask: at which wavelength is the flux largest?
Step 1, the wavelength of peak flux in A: 3955.42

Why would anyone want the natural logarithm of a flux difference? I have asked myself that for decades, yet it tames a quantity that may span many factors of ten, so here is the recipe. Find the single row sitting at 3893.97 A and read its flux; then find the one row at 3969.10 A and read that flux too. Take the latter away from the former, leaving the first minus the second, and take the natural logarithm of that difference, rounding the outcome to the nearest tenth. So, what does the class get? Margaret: 2.3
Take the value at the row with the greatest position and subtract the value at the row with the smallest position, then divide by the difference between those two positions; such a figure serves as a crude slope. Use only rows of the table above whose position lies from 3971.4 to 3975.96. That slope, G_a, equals 1.4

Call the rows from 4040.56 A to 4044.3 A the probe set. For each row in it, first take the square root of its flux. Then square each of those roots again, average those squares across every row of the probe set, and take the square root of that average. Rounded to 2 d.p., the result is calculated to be 4.80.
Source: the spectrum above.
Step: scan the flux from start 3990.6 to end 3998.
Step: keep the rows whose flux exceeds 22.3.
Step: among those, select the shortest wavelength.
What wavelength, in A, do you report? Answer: 3991.10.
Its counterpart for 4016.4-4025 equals 4016.91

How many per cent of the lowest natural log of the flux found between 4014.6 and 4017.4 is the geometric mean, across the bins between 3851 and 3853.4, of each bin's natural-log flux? 88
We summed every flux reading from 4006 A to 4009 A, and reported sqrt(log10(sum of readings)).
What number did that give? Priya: 1.36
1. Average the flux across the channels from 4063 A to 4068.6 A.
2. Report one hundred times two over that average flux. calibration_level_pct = 9.1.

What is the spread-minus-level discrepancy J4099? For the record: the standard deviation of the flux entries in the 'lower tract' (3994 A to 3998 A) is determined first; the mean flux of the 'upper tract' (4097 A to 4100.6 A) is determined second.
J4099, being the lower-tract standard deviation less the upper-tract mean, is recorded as -23.3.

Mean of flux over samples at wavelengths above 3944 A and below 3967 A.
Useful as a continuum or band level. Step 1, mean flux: 15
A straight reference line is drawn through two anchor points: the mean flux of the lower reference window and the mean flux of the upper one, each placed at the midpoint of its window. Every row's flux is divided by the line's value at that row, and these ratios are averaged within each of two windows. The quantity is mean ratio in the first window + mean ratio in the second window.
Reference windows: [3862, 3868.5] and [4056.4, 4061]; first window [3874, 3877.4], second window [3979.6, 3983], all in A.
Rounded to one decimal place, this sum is 1.9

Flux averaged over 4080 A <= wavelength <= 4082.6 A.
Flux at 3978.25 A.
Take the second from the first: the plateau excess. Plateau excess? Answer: 6.6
